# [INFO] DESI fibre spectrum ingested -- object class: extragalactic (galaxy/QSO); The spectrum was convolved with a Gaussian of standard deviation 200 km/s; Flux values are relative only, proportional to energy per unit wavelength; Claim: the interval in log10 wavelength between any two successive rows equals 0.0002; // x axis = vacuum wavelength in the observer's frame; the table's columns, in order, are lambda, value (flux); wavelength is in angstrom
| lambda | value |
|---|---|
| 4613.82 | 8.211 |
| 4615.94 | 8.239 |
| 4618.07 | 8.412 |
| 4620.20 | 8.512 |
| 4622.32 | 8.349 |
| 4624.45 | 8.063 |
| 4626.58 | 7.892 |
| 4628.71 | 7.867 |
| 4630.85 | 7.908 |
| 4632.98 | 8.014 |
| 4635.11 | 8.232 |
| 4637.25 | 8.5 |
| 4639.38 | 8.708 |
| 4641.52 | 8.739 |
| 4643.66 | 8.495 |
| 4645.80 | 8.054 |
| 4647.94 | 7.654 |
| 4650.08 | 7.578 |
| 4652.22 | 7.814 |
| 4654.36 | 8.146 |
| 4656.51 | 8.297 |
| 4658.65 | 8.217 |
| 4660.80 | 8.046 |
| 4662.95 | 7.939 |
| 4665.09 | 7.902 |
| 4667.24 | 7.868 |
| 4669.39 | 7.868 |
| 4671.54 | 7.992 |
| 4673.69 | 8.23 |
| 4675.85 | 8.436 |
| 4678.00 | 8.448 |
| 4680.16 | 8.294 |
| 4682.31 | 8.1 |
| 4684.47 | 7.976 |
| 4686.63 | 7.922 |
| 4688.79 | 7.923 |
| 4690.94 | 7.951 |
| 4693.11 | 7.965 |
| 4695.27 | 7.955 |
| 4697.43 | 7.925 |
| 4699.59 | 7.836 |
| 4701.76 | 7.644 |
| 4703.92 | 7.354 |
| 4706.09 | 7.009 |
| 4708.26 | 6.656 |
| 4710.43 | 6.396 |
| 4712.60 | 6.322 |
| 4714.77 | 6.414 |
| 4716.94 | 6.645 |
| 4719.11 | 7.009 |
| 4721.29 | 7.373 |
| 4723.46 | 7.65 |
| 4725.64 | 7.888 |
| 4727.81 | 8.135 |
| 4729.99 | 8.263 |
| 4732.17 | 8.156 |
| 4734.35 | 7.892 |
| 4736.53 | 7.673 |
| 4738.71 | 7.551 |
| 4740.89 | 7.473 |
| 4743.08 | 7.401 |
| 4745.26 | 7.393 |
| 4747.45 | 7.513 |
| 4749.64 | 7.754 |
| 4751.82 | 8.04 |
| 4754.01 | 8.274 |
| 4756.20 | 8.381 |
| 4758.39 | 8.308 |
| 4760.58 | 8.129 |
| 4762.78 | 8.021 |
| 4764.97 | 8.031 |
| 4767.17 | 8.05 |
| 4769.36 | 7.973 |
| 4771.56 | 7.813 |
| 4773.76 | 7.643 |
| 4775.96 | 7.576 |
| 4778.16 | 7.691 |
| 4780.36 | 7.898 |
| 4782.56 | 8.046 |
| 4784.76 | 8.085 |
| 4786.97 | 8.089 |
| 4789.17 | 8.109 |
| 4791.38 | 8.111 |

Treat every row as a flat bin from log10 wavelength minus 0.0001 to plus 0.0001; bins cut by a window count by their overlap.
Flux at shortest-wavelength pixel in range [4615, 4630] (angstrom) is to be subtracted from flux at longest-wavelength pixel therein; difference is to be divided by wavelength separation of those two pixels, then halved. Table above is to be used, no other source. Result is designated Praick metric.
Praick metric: -0.015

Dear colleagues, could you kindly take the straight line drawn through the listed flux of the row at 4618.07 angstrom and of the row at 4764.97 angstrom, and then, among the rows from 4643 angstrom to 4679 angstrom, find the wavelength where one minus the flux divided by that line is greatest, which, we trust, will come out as 4650.08 angstrom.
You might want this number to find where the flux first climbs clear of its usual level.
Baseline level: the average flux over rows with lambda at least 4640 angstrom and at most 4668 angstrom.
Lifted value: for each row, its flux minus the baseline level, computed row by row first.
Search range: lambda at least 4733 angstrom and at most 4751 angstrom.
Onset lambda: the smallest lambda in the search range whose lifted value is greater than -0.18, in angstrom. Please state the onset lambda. 4734.35 angstrom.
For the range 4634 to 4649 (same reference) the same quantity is 4635.11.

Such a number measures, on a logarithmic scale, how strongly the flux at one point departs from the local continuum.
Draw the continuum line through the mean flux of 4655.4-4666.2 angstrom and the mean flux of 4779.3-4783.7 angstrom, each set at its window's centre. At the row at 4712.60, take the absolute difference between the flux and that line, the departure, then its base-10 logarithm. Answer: 0.2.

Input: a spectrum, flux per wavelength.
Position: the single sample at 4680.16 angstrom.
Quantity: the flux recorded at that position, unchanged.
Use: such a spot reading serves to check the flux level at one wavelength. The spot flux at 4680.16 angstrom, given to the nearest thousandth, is 8.294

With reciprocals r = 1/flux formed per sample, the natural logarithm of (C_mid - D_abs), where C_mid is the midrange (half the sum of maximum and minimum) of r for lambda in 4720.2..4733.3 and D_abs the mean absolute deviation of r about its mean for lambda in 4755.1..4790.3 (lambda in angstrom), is -2.07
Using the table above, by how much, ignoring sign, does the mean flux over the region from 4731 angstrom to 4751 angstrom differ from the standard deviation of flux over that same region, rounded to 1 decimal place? 7.4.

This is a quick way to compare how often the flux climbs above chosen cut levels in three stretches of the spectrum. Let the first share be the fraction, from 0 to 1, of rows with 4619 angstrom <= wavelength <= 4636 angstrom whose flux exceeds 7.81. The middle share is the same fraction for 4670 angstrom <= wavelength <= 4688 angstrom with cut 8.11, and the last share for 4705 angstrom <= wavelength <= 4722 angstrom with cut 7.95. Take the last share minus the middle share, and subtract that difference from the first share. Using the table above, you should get 1.5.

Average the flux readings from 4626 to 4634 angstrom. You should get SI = 7.92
